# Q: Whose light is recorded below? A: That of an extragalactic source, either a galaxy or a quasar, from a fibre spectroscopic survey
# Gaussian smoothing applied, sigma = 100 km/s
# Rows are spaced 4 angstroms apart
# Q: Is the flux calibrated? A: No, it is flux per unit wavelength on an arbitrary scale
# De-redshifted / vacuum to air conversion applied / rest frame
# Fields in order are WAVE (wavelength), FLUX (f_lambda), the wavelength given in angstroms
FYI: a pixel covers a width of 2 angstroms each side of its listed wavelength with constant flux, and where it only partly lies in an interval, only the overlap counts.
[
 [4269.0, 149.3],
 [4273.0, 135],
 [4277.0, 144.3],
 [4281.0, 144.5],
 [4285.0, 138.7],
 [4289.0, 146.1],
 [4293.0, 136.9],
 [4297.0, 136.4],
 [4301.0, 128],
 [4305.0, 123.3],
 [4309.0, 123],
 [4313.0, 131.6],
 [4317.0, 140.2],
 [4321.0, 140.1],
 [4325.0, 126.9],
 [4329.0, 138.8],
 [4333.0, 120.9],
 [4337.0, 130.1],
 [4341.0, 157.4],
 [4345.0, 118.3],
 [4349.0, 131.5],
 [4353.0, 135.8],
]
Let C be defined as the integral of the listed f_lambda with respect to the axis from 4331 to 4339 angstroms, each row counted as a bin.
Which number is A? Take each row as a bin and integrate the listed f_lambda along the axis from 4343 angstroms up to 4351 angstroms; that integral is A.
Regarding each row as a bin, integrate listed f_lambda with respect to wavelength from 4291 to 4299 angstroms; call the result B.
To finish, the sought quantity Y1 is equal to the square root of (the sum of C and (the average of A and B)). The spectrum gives 45.3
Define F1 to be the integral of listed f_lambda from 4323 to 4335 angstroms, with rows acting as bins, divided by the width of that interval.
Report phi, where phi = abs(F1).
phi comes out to 129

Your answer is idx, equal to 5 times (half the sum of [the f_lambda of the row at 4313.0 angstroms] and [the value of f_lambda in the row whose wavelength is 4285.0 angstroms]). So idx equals 676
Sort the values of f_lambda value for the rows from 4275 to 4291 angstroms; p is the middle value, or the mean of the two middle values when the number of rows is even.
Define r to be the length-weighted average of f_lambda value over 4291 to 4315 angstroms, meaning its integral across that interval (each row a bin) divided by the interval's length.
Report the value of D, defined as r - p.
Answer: -15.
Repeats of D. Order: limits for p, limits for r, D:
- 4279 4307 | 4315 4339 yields -4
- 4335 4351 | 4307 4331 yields 3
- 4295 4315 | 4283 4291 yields 14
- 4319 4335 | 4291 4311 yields -3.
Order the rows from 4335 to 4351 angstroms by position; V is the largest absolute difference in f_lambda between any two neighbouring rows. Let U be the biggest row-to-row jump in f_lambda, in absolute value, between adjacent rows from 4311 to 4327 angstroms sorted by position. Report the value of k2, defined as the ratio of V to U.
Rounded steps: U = 13.2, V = 39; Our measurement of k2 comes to 3.0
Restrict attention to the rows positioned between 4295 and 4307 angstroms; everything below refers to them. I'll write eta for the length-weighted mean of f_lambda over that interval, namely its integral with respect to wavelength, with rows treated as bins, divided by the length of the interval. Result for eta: 129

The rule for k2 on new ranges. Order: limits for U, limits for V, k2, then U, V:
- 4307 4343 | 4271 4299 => 0.3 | 27.3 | 9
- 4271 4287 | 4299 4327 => 1.4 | 9.3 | 13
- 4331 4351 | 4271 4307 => 0.2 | 39.1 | 9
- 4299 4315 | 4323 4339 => 2.1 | 8.6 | 18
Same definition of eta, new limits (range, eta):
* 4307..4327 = 132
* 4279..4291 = 143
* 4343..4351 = 125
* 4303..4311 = 123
